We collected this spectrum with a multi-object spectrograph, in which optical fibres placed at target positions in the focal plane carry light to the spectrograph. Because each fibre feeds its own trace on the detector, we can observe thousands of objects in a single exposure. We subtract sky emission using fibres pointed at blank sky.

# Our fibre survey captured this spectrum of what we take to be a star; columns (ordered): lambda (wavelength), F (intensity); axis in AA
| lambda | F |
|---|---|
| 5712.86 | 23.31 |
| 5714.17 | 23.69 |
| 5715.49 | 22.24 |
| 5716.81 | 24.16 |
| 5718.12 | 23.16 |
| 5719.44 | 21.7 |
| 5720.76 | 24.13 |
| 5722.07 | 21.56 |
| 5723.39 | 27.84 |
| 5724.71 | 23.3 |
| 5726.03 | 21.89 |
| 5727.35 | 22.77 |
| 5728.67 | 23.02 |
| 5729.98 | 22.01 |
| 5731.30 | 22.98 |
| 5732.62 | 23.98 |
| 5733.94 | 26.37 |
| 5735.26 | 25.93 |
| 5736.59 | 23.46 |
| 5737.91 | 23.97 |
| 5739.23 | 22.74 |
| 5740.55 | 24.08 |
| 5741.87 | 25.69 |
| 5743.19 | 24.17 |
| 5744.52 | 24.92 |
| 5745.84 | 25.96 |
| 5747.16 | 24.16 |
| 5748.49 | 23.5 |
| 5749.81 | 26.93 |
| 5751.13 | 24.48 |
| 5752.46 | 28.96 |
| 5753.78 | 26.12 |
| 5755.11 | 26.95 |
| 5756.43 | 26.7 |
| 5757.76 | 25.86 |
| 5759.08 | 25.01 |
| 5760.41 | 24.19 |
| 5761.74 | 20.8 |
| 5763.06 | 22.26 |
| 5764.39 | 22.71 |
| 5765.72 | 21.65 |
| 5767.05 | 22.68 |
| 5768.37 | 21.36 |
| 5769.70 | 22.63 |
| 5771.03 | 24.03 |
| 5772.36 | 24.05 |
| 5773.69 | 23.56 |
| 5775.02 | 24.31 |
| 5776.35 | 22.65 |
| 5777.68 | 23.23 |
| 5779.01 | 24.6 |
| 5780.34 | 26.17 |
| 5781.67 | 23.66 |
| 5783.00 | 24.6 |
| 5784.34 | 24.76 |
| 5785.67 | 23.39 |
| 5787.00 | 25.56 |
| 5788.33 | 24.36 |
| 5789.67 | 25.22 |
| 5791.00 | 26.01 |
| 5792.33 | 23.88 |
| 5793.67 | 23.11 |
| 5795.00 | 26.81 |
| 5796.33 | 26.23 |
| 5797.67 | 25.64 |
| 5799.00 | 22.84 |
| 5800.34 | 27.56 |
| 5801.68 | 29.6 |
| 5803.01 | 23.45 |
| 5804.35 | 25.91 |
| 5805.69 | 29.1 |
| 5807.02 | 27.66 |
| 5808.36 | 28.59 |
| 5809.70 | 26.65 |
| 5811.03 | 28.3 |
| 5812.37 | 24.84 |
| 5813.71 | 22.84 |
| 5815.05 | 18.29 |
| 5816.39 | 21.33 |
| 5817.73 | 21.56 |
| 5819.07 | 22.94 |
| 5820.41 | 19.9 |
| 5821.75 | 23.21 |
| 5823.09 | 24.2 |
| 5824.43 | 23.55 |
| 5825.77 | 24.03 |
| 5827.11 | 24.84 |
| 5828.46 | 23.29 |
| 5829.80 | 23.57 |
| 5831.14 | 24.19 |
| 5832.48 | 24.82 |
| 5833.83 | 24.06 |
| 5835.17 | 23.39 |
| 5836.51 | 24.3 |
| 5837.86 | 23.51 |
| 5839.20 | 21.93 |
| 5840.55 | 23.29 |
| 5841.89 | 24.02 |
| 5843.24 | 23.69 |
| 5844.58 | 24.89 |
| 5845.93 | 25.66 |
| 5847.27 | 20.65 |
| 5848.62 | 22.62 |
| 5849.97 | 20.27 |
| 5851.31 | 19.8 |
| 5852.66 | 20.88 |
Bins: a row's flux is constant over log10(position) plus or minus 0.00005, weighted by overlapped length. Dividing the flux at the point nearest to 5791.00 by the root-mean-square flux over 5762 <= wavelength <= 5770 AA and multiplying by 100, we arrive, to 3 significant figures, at 117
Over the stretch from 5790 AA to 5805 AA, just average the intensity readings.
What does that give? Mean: 25.5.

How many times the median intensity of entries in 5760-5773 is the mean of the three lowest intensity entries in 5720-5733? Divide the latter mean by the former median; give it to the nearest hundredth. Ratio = 0.96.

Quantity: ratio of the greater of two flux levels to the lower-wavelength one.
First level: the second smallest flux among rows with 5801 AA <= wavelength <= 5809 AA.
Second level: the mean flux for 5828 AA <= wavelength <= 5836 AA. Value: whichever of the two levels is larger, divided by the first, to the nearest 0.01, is 1.00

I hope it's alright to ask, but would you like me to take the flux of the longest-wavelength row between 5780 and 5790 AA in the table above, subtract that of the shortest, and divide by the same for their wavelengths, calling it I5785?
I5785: -0.10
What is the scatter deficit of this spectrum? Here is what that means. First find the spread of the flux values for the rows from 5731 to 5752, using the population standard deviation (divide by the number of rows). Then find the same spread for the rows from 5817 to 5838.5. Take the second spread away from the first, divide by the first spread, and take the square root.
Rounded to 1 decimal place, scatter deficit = 0.1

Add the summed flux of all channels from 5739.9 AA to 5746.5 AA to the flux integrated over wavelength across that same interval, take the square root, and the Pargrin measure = 17.0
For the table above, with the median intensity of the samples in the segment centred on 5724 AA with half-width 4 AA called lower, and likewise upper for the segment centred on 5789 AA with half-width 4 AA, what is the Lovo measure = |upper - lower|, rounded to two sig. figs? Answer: 1.8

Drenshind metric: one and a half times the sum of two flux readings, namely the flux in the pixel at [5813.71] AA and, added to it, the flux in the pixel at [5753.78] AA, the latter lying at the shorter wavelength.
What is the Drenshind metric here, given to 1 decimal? 73.4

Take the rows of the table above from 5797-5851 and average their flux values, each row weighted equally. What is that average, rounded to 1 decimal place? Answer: 24.1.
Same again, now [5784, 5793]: 24.7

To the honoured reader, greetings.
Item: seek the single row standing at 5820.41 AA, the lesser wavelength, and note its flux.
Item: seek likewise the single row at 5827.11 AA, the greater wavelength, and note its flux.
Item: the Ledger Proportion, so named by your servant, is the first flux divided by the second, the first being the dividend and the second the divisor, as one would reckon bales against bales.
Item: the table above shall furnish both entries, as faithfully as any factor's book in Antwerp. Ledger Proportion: 0.80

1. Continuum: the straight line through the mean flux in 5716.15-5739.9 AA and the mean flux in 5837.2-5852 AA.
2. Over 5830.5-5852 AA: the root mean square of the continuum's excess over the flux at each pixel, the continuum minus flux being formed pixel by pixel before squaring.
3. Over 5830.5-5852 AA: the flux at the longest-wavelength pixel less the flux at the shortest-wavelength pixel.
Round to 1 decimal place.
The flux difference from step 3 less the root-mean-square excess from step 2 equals -6.1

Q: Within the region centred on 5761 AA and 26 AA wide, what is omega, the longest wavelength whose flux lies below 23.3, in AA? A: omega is 5769.70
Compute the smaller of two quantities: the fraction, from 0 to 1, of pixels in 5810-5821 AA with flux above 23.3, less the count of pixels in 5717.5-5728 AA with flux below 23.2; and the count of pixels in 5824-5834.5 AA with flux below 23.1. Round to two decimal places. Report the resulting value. -4.75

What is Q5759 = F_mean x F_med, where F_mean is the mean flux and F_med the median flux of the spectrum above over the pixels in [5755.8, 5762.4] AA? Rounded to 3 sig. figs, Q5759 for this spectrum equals 613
